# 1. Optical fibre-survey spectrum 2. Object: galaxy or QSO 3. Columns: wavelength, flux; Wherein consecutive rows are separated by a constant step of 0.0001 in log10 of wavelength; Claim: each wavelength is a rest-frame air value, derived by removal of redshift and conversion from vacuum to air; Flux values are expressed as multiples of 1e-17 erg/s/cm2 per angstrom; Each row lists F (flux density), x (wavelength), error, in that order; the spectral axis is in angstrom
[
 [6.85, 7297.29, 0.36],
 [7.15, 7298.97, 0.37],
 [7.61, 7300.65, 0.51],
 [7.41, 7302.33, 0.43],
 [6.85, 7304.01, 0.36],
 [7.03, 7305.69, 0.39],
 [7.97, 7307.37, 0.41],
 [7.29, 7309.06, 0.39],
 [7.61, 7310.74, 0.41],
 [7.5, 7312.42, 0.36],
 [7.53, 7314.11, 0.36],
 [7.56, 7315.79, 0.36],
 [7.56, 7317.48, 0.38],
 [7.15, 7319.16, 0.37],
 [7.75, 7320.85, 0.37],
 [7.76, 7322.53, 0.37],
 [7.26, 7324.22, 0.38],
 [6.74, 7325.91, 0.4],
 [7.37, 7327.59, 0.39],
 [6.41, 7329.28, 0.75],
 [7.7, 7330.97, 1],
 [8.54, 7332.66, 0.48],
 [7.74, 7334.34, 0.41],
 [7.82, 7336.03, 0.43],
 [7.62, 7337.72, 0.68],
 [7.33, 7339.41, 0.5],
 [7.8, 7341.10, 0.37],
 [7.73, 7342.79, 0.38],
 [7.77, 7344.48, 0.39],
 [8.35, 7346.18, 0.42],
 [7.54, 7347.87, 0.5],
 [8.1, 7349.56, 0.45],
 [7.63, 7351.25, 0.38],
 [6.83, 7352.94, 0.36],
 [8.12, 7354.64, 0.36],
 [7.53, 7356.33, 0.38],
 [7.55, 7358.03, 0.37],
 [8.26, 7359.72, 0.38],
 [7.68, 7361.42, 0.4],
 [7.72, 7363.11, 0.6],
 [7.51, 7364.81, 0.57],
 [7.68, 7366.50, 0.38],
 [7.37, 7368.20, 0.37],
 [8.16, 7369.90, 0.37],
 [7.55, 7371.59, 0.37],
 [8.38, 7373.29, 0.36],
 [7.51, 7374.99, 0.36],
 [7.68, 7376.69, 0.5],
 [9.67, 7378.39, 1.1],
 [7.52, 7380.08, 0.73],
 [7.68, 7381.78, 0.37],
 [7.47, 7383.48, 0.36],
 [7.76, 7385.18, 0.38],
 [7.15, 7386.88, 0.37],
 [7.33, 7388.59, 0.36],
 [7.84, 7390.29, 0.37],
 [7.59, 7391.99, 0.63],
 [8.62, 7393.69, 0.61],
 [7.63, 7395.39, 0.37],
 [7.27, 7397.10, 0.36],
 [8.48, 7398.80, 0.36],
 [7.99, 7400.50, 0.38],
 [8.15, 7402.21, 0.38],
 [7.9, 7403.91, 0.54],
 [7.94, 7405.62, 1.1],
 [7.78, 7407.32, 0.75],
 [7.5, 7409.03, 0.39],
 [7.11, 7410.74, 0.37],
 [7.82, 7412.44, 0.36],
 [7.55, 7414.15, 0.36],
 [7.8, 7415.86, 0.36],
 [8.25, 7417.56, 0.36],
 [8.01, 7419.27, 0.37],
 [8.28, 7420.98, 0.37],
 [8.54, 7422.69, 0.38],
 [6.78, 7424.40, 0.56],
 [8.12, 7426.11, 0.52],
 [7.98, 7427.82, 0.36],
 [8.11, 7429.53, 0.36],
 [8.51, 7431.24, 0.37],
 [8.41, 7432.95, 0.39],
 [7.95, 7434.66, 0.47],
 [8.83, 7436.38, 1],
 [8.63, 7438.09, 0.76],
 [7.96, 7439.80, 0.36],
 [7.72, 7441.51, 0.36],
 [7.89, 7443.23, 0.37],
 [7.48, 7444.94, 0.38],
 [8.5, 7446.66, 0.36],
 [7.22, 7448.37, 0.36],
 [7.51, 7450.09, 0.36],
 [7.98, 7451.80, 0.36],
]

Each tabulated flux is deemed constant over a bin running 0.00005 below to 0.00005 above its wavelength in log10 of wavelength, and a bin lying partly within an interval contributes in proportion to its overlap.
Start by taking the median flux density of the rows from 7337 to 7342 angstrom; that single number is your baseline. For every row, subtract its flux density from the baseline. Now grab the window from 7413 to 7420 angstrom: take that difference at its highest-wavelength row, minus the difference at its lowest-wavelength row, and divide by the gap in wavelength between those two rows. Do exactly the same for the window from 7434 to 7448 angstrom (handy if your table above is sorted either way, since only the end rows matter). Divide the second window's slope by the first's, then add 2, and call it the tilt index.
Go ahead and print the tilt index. 2.5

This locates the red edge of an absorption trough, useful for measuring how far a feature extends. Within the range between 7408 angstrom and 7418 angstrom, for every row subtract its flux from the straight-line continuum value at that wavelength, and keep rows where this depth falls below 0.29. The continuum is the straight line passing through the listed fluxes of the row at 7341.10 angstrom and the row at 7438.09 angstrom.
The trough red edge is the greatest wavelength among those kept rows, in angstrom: 7417.56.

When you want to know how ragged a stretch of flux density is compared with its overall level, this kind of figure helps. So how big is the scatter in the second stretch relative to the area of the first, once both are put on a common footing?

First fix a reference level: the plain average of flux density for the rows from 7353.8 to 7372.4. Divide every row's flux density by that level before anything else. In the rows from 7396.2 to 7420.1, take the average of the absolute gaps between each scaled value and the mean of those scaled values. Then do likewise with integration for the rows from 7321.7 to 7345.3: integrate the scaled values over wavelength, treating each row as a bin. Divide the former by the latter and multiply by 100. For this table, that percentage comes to 0.156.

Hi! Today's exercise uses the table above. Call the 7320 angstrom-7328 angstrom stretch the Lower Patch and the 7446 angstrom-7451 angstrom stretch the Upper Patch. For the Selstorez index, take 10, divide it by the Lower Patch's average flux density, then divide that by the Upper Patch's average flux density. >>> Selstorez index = 0.175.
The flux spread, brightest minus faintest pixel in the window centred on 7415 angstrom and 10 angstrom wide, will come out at 1.14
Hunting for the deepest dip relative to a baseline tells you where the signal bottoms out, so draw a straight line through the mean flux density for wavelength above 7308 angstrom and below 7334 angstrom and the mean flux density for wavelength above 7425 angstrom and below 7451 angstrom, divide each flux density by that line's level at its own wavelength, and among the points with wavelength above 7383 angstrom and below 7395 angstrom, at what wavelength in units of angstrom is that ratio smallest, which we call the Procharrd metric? 7386.88 angstrom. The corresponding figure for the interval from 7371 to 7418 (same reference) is 7410.74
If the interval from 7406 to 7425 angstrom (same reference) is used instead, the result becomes 7424.40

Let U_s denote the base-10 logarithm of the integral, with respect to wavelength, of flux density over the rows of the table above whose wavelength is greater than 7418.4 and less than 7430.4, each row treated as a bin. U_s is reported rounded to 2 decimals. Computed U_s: 1.98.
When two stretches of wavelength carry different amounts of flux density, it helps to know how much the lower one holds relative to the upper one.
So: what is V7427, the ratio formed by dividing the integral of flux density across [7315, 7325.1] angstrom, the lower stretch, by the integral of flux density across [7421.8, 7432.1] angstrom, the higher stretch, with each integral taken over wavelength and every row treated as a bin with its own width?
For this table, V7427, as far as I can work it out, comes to 0.92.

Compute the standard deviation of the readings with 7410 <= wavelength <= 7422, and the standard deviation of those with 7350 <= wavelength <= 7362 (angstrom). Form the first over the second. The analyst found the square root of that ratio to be 0.9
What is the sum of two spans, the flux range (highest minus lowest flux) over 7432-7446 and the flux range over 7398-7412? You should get 2.7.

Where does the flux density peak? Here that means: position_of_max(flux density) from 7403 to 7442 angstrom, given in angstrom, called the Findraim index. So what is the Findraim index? 7436.38 angstrom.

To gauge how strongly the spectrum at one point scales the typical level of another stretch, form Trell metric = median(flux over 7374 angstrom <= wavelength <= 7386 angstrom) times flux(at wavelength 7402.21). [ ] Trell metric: 63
